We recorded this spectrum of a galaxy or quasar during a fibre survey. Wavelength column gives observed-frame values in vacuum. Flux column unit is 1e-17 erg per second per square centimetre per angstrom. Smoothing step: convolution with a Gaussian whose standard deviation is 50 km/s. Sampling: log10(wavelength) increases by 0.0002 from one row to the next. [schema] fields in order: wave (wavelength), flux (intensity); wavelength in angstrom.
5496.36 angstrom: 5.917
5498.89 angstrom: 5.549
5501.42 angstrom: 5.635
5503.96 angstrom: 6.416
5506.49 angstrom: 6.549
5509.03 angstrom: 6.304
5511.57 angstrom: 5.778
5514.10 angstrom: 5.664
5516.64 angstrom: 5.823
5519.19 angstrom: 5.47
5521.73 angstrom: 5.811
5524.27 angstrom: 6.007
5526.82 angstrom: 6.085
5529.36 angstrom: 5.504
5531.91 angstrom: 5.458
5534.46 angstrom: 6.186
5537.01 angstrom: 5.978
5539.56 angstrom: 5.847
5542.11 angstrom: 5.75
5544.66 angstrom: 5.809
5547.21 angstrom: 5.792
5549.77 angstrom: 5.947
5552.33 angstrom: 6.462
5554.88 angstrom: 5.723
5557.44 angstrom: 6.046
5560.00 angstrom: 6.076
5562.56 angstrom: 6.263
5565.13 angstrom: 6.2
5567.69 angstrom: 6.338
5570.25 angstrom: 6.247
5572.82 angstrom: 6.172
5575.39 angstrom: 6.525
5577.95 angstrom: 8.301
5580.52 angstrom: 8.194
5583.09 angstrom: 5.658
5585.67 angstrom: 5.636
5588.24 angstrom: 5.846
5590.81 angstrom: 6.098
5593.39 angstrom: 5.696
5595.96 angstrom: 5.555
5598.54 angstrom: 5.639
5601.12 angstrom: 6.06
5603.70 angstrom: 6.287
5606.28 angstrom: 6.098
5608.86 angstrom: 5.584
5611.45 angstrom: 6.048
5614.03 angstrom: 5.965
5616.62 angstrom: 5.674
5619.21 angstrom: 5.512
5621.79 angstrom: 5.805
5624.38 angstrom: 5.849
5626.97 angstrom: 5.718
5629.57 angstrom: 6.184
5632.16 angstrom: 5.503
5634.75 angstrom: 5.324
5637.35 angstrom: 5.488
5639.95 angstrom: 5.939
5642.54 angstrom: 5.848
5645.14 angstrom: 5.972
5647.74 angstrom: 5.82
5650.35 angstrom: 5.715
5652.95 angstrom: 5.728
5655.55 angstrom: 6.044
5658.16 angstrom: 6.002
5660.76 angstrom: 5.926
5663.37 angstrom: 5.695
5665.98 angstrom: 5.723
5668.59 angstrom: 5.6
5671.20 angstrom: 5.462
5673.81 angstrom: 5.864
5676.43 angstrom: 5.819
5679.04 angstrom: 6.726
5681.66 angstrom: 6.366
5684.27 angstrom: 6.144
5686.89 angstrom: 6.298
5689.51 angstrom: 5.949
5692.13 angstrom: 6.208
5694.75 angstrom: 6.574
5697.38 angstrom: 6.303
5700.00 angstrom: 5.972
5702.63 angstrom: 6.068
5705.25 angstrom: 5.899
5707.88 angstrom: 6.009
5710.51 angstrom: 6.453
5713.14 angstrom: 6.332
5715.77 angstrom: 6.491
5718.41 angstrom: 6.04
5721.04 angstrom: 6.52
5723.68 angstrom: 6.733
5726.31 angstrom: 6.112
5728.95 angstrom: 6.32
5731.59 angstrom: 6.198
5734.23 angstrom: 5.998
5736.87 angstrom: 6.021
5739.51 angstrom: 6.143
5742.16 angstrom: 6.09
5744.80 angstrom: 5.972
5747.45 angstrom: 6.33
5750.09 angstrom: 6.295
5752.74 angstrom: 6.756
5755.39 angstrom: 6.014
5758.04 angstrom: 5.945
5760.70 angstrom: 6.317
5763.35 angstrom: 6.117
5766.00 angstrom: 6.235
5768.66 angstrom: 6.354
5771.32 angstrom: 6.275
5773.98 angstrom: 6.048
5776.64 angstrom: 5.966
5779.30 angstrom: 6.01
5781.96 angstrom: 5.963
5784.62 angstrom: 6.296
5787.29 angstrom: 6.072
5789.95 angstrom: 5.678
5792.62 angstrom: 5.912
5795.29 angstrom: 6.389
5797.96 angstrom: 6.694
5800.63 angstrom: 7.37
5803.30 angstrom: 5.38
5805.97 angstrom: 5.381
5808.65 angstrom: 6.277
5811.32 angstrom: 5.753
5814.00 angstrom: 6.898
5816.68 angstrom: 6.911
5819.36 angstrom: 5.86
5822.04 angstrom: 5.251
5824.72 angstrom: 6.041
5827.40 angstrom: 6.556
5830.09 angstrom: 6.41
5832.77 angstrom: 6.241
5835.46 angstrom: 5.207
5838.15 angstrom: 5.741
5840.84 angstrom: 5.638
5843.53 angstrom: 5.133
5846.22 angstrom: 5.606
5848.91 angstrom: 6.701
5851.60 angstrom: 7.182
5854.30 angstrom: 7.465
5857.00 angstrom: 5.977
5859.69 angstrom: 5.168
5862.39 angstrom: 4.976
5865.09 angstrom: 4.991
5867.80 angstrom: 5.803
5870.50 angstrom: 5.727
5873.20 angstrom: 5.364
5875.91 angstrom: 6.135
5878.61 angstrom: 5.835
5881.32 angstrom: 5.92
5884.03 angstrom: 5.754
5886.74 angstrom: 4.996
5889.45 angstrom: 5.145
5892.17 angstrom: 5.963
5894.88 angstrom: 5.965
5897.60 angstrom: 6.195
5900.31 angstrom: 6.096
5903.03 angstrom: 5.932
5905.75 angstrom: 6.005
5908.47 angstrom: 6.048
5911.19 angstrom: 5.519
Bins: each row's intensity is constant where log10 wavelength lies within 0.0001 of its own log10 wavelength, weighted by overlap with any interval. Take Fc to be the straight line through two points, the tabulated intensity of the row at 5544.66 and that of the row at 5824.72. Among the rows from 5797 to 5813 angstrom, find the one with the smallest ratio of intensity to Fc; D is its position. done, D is 5805.97 angstrom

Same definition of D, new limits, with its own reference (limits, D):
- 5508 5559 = 5531.91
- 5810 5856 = 5843.53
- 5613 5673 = 5634.75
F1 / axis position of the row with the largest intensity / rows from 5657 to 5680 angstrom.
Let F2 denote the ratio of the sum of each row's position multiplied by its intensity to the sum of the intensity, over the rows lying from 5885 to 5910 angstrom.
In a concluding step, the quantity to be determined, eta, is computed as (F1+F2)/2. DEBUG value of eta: 5788.5 angstrom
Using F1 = 5679.04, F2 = 5898.0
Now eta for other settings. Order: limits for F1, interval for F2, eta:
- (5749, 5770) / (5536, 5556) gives 5649.4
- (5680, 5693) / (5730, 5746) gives 5709.9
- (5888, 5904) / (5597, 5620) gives 5753.2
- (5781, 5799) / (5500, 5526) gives 5655.3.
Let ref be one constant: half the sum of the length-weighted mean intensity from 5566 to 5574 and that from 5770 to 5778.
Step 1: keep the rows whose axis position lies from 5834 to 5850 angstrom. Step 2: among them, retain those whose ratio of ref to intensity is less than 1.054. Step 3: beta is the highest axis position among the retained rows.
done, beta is 5848.91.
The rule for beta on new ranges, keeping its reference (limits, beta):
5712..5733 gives 5731.59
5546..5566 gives 5565.13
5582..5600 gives 5590.81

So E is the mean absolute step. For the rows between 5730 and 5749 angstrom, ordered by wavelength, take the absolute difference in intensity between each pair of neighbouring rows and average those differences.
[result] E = 0.15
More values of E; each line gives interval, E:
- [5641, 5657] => 0.14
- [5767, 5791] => 0.18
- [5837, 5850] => 0.54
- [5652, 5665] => 0.17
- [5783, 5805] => 0.61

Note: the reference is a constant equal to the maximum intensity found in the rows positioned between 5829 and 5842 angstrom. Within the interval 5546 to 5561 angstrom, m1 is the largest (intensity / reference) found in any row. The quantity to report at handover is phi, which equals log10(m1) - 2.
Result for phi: -2.00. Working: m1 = 1.01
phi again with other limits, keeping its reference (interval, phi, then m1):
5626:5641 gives -2.02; 0.96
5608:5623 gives -2.03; 0.94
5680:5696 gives -1.99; 1.03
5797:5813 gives -1.94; 1.15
